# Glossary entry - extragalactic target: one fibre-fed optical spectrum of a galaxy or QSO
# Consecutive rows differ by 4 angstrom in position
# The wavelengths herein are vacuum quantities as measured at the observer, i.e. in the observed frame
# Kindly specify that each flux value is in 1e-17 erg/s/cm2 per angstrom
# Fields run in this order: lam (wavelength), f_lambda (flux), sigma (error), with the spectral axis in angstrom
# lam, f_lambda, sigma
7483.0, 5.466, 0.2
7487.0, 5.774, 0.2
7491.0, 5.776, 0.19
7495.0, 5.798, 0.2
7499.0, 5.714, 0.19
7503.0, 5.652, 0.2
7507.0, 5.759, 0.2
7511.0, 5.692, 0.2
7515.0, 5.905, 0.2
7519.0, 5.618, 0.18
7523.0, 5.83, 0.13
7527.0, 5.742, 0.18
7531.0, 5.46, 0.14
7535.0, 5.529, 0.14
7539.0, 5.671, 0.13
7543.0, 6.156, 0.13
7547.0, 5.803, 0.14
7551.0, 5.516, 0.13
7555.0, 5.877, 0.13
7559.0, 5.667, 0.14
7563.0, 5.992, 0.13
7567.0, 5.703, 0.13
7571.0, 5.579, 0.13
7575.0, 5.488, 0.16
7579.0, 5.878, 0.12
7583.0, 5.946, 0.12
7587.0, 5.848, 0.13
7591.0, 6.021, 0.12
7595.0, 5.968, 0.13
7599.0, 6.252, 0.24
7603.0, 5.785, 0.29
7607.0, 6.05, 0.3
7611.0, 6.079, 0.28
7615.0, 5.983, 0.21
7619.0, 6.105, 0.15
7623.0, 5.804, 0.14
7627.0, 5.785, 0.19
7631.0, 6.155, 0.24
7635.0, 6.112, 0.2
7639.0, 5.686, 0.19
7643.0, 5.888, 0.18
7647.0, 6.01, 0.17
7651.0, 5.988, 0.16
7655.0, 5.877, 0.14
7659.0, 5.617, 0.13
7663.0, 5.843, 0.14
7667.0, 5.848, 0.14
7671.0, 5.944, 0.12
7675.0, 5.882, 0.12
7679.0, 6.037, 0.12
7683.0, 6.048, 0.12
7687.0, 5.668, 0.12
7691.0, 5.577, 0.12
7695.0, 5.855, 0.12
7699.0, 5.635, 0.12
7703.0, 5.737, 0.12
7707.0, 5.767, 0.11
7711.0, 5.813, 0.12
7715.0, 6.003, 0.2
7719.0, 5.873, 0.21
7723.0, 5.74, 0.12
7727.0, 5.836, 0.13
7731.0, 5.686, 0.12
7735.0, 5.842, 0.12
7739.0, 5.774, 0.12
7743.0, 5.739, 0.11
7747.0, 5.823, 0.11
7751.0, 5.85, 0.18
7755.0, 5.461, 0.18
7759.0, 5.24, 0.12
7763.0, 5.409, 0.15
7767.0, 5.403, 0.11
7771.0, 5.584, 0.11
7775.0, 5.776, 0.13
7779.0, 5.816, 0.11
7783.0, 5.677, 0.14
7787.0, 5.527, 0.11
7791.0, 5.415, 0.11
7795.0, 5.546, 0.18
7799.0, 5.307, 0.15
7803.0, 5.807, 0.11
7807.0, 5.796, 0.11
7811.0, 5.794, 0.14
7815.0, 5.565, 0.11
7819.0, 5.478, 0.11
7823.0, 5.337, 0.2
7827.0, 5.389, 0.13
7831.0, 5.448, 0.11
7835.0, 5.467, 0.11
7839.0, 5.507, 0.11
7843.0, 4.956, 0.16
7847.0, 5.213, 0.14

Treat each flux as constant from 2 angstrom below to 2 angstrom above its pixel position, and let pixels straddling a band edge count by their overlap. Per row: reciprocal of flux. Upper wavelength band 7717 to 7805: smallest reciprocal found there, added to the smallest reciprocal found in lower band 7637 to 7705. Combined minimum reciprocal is 0.336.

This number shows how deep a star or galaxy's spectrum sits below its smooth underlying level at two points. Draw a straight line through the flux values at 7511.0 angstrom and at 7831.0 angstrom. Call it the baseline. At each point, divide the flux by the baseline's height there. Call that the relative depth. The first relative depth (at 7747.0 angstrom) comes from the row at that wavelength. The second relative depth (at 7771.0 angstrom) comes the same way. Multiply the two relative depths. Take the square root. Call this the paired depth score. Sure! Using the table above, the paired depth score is 1.04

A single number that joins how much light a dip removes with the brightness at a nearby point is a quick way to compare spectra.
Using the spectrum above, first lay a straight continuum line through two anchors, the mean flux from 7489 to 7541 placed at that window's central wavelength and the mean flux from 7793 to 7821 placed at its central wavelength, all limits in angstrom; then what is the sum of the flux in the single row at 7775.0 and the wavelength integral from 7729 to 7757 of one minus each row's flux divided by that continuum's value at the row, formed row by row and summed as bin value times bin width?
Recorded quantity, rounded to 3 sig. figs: 5.25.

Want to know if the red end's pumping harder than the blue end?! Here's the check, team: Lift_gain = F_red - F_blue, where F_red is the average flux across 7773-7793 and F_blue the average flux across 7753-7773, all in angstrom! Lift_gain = 0.22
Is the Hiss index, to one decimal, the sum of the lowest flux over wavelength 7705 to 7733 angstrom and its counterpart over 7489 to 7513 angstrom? 11.3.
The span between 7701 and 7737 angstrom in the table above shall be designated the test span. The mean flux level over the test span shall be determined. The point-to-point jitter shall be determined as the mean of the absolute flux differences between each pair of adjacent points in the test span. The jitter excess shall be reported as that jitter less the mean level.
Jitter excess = -5.69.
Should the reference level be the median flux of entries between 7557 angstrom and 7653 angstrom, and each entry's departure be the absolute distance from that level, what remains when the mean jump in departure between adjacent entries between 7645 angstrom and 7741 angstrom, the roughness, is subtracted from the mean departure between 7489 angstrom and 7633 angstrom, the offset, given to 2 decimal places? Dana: 0.10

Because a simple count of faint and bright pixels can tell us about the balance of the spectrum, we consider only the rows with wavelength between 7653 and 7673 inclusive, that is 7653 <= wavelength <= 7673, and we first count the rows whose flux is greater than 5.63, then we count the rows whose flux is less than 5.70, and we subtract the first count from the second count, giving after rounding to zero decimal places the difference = -3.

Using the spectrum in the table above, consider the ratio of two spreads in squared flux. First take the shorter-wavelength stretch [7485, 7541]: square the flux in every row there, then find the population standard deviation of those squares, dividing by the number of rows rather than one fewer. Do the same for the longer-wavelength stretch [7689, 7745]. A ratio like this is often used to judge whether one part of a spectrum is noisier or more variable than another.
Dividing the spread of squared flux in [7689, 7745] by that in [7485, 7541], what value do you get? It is 0.92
